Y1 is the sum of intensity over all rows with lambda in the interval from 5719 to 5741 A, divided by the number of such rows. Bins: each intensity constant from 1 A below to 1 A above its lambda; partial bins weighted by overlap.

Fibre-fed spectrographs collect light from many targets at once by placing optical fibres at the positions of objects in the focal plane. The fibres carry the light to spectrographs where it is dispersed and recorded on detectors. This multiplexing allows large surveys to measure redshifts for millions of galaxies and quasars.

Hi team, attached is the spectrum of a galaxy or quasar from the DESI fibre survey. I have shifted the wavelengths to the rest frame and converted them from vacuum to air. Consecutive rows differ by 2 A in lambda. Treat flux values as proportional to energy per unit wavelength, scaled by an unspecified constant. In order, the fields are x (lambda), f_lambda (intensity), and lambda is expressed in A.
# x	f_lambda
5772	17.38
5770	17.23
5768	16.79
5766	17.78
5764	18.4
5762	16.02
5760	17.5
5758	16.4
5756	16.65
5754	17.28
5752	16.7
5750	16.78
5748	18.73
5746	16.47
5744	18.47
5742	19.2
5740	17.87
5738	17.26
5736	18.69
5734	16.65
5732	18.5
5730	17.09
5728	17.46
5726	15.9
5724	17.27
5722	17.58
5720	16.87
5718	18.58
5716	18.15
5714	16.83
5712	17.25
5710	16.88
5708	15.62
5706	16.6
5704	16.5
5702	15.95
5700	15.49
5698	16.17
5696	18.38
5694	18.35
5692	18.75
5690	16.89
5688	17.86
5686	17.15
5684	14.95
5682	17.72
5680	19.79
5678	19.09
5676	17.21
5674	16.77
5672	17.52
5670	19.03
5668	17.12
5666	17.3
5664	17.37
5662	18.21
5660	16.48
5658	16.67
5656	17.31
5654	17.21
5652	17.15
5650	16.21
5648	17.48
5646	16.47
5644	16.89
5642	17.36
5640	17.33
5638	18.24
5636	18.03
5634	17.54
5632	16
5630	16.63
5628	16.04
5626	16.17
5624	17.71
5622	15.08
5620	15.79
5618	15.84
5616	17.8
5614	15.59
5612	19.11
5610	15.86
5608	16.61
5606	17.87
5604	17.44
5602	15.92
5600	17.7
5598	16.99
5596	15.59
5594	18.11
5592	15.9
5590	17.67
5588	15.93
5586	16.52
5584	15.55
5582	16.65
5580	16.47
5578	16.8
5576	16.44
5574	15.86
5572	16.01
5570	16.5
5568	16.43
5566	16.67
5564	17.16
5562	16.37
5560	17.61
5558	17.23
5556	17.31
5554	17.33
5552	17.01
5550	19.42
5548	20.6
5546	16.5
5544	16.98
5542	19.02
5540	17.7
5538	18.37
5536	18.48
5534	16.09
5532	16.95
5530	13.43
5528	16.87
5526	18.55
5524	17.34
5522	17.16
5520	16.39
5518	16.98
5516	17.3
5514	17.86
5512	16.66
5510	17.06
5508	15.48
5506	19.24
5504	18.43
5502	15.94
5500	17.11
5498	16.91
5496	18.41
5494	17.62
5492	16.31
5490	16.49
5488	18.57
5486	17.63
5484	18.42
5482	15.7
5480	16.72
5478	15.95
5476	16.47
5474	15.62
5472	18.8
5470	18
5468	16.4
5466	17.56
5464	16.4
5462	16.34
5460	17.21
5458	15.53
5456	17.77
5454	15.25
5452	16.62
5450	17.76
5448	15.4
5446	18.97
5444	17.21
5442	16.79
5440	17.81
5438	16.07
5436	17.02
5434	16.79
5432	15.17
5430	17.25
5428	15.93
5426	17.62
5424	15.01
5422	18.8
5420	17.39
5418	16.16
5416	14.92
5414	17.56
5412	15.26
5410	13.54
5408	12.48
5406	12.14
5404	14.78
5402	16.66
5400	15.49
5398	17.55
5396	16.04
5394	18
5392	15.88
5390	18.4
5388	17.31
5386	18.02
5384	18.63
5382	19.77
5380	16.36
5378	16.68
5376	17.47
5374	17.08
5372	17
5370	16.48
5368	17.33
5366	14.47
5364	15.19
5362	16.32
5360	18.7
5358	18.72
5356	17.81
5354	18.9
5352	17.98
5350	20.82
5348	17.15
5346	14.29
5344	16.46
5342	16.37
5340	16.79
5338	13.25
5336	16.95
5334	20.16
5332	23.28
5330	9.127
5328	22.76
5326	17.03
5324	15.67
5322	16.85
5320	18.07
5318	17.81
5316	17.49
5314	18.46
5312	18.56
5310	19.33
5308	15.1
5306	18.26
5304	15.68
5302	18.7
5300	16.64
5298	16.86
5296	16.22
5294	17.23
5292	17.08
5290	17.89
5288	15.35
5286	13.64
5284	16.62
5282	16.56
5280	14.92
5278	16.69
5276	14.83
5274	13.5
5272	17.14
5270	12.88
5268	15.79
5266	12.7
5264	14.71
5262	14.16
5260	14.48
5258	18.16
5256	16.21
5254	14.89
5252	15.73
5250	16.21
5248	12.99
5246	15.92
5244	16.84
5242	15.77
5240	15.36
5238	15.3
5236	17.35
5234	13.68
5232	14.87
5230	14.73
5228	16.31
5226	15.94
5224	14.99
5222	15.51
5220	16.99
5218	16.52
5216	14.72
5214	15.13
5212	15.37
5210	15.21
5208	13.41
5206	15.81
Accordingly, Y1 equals 17.4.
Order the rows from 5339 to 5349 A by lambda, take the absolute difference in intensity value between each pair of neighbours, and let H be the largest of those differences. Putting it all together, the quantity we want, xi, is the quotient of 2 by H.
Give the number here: 0.70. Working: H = 2.9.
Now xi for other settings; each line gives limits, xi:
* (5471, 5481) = 0.63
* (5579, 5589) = 1.82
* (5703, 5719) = 1.52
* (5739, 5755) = 0.88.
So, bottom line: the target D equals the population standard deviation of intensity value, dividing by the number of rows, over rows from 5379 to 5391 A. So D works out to 1.07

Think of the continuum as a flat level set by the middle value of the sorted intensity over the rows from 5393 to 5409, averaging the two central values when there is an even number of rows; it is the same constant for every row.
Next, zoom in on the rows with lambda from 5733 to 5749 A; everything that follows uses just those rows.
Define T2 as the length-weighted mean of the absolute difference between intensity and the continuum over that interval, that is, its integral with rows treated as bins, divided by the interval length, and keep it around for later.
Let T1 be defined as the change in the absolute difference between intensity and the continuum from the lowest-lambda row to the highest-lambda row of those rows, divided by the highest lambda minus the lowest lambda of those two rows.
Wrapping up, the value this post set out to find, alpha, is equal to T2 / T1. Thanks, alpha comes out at 14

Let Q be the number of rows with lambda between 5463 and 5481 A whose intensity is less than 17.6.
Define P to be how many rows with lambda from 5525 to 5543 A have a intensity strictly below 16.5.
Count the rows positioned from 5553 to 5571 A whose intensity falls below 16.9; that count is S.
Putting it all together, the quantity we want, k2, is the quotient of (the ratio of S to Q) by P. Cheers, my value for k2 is 0.29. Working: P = 2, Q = 7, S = 4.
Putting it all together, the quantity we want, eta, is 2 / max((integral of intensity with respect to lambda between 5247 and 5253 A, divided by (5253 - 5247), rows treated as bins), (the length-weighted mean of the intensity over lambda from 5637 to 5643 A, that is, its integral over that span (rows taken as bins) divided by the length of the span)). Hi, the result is 0.113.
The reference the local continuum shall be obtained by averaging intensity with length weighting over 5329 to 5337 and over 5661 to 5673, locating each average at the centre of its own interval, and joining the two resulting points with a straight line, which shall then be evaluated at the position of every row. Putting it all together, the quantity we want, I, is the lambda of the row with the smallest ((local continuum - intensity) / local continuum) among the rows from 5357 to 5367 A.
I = 5358 A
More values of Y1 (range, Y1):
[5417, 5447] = 16.9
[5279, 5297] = 16.2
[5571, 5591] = 16.4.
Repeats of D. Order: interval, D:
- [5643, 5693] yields 1.00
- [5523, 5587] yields 1.26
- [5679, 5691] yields 1.43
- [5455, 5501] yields 0.97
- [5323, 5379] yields 2.70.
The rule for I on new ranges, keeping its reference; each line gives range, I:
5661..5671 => 5670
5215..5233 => 5220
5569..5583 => 5578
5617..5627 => 5624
